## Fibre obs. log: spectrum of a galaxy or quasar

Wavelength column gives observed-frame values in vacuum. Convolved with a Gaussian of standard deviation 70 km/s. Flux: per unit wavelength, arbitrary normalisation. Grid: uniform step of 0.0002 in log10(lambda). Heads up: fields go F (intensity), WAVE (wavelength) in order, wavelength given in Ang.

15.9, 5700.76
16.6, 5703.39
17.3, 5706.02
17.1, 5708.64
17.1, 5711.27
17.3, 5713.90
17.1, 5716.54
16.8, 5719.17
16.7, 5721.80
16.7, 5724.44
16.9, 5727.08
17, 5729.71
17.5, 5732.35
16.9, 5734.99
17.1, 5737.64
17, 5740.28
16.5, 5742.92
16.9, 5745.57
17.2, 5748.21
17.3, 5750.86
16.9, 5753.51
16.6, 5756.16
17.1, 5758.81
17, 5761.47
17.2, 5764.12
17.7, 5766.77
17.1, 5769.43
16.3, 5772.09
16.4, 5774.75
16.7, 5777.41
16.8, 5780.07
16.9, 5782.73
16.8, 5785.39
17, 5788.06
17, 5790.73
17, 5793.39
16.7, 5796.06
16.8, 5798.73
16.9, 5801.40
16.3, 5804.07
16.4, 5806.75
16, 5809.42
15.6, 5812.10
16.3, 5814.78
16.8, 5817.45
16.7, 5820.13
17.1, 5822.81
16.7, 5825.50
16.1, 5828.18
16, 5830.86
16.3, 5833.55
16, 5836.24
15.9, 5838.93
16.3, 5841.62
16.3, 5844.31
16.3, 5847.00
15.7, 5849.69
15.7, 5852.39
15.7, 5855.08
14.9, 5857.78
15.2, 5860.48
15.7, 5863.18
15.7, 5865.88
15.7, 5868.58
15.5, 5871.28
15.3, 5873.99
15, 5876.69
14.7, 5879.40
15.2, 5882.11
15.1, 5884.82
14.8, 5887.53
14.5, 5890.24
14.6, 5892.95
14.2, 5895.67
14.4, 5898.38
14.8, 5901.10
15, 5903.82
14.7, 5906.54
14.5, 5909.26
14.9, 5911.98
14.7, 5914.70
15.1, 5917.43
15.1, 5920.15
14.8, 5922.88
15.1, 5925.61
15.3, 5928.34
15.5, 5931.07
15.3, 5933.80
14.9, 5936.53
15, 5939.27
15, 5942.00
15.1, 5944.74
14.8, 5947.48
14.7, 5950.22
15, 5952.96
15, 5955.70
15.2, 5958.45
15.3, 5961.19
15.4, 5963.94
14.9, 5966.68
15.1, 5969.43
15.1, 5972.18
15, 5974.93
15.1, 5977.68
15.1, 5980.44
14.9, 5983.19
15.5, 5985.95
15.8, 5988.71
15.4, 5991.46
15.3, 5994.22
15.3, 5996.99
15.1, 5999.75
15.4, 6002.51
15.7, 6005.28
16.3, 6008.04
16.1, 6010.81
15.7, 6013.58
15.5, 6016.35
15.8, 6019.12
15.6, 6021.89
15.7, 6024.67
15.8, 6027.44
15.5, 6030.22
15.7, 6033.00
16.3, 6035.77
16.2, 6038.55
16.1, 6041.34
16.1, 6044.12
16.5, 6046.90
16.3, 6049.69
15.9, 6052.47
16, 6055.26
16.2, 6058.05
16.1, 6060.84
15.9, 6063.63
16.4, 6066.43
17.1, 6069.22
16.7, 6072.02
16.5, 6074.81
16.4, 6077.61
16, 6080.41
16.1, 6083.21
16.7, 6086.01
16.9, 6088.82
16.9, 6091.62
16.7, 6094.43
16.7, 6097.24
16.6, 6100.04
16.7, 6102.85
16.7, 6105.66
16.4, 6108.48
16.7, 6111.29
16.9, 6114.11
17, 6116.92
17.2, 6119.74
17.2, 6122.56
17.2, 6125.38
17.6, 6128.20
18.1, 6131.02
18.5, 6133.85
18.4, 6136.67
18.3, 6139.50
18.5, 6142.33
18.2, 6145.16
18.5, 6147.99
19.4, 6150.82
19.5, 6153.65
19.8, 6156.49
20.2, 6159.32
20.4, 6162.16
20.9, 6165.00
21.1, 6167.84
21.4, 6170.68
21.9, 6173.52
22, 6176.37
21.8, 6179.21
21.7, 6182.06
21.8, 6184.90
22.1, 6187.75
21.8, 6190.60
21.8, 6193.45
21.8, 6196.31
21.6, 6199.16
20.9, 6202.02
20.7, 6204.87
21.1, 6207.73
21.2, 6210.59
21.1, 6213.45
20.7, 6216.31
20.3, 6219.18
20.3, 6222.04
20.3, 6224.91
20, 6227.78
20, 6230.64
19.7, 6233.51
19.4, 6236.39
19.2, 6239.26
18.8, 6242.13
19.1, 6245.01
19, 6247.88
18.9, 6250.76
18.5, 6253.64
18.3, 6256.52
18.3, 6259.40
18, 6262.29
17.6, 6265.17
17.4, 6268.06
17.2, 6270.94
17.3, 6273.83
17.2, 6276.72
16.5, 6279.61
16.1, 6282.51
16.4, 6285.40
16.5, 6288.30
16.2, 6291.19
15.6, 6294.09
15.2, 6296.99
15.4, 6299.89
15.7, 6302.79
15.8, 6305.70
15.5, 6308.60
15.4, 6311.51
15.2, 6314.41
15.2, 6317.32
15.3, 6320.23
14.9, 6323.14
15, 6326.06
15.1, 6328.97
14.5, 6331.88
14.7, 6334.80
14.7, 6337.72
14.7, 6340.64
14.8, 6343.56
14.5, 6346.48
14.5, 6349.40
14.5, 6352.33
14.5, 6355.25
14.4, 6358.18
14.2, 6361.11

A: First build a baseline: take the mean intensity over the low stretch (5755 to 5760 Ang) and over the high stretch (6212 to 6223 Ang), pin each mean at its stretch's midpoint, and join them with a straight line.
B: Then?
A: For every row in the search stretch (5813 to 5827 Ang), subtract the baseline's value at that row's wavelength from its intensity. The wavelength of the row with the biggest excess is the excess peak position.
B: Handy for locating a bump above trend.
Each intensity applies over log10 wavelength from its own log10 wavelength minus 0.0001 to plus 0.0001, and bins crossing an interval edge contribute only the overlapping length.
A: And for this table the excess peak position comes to 5822.81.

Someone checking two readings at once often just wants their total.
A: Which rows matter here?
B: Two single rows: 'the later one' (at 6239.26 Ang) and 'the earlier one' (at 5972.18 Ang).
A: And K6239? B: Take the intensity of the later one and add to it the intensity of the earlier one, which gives 34.3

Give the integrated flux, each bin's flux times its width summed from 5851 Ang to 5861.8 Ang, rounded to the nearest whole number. 166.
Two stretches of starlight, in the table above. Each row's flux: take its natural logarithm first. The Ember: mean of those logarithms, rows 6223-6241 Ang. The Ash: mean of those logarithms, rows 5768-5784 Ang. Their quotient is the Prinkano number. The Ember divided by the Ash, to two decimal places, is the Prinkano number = 1.06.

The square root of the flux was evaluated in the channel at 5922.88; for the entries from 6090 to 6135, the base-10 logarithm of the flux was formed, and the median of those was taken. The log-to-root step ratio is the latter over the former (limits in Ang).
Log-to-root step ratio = 0.319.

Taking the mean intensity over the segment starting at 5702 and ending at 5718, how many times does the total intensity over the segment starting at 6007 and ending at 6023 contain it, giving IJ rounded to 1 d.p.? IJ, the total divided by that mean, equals 5.6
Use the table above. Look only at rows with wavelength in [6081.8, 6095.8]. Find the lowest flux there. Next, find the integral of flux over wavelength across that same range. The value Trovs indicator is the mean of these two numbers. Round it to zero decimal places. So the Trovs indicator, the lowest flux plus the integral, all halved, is 125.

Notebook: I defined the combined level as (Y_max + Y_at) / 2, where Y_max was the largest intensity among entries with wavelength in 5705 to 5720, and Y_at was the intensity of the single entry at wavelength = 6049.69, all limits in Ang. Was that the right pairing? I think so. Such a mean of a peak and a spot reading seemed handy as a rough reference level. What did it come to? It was 16.8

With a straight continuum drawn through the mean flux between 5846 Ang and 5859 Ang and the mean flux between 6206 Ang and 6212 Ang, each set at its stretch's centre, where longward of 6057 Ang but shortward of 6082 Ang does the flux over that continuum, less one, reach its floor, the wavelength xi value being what 6080.41 Ang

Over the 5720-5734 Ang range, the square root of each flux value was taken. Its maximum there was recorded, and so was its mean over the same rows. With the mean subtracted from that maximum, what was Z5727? 0.065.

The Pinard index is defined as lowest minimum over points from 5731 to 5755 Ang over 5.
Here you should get 3.3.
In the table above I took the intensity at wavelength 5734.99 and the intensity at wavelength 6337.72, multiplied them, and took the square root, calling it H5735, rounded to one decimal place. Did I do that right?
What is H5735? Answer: 15.8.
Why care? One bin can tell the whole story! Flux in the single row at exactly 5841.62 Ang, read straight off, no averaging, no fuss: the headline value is 16.3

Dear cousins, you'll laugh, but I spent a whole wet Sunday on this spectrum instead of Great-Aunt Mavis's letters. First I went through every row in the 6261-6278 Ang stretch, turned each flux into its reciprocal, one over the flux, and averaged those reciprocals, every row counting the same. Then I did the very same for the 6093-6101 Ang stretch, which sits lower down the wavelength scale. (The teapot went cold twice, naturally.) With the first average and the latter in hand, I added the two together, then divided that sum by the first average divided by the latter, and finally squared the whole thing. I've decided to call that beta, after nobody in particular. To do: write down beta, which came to 0.0151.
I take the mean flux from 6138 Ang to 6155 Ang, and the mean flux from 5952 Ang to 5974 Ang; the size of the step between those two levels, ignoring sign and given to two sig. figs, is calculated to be 3.6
